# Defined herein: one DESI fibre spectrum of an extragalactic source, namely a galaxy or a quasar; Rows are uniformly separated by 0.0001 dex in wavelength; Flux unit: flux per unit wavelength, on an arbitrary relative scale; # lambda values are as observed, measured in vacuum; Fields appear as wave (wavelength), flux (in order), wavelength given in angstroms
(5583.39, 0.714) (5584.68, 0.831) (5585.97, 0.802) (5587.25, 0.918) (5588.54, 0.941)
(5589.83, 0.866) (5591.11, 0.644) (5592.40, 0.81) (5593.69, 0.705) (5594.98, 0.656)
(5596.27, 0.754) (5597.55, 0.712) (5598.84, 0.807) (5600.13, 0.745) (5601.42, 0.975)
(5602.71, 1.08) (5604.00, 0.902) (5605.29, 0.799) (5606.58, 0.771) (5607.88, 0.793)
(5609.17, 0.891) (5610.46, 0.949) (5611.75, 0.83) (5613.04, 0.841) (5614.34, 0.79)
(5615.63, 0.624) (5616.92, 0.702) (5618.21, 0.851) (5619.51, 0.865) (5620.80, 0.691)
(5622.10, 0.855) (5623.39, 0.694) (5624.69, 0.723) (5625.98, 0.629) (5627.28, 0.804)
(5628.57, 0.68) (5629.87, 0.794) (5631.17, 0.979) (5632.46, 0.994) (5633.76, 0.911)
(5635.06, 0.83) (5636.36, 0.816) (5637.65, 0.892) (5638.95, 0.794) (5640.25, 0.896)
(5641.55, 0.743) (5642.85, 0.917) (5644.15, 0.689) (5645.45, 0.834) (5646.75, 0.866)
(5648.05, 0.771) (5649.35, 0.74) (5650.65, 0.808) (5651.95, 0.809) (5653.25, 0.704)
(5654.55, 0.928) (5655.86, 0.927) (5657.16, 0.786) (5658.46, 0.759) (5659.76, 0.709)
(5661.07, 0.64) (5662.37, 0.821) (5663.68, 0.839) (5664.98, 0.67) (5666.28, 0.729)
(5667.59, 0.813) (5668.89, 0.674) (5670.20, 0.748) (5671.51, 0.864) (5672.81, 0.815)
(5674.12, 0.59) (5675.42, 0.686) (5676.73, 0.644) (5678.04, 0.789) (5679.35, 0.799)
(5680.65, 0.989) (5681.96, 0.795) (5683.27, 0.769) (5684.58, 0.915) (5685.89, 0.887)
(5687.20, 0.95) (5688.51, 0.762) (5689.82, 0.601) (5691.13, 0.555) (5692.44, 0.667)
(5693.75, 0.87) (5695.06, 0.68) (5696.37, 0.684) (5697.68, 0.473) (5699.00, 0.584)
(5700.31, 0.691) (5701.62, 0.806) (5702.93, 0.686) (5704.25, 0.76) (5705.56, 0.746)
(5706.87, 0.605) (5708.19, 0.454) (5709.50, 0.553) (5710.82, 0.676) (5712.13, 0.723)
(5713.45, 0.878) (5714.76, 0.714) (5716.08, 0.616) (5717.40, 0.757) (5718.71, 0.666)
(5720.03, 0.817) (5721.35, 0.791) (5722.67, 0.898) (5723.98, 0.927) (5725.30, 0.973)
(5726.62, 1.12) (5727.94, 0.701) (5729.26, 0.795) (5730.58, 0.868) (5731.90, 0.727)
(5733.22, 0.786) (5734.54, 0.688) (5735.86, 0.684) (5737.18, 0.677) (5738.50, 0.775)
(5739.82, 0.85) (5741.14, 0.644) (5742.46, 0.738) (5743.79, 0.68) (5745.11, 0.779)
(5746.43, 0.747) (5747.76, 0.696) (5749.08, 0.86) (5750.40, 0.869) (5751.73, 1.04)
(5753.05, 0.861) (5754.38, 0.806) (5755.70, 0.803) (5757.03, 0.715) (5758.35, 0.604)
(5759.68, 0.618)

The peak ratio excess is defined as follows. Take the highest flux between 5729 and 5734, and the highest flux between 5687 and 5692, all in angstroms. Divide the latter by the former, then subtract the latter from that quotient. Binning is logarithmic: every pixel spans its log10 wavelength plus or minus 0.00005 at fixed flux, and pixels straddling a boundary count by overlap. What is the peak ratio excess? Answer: 0.14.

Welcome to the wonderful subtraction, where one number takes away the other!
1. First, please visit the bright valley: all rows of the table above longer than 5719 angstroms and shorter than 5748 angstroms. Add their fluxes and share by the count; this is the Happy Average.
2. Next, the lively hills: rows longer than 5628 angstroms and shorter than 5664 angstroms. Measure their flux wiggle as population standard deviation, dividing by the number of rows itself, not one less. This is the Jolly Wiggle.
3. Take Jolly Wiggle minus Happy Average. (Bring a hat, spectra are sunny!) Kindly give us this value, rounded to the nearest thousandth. -0.699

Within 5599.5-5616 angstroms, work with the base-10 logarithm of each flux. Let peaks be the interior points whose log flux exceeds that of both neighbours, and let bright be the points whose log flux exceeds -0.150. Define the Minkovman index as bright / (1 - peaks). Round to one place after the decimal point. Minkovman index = -6.0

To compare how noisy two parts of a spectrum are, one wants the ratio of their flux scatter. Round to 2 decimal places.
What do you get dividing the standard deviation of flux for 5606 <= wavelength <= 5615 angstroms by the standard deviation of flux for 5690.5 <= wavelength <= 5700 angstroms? 0.50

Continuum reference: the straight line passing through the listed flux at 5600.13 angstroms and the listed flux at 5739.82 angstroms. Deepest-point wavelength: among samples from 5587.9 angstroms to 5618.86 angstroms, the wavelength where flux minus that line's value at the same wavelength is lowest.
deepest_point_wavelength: 5615.63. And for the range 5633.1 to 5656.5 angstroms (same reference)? 5644.15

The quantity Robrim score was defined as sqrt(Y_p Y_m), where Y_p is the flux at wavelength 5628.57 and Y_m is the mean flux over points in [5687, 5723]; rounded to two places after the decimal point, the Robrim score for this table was 0.69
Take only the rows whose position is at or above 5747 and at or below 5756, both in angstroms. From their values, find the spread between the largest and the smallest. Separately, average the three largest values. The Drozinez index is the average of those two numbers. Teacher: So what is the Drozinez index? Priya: 0.63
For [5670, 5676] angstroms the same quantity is 0.54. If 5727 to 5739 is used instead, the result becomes 0.50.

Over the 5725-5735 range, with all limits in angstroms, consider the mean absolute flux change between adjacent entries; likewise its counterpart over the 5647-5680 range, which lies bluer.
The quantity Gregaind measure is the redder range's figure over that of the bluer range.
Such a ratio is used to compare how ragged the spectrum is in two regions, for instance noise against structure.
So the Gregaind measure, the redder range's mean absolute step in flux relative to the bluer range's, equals 1.66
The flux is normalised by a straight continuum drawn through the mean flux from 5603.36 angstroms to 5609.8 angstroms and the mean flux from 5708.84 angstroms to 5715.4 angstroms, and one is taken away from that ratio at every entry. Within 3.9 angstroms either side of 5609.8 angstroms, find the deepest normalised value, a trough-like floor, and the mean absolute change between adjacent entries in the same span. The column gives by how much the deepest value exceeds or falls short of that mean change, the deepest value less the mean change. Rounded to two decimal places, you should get -0.15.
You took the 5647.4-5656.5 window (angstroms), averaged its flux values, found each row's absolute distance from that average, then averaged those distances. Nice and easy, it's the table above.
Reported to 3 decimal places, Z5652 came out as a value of 0.066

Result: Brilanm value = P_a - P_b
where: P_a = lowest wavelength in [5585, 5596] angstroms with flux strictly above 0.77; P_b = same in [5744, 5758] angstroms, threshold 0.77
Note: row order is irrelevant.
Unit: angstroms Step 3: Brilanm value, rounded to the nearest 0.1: -159.1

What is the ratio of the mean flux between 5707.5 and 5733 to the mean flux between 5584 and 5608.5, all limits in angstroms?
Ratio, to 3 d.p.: 0.945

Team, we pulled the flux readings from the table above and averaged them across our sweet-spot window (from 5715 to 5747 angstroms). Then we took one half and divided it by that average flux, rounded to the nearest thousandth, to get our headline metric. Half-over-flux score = 0.642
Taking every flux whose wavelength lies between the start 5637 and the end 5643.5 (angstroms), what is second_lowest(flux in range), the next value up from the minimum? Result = 0.794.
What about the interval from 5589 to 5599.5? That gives 0.656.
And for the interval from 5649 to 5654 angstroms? 0.74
